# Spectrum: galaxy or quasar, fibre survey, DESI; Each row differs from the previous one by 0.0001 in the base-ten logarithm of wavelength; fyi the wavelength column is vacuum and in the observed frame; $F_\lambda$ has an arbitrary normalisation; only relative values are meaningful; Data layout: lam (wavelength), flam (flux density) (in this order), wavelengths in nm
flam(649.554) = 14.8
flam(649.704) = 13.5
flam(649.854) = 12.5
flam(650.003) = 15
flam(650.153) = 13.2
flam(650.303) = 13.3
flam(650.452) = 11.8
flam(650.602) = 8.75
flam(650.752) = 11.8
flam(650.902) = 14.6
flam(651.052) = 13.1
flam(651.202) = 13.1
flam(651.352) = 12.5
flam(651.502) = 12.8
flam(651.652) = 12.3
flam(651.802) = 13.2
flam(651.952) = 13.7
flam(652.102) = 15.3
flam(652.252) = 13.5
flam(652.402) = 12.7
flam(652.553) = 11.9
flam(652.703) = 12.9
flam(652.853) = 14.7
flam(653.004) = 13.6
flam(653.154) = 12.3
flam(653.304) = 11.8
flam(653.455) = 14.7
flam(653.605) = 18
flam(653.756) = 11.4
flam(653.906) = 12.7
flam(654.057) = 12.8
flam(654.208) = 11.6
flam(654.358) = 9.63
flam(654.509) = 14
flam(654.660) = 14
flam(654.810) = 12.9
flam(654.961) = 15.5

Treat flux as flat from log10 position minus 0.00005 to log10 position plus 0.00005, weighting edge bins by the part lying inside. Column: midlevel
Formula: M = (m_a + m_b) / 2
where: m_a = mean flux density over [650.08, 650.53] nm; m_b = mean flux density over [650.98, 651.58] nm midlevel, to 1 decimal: 12.8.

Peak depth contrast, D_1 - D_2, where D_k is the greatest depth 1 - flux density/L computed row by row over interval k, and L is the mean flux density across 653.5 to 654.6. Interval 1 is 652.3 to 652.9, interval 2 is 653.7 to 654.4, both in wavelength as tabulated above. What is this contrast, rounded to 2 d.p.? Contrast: -0.18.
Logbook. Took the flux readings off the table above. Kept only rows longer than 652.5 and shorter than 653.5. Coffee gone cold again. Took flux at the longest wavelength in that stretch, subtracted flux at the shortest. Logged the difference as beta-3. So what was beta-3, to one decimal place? 2.8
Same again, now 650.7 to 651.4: 0.7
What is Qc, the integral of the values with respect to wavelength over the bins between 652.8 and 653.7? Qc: 13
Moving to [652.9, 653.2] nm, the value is 4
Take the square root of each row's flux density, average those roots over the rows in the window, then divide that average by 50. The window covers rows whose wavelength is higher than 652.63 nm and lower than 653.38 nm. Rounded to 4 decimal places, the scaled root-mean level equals 0.0722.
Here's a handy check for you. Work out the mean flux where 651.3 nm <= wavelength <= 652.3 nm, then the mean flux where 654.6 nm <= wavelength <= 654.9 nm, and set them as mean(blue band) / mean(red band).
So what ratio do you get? 0.99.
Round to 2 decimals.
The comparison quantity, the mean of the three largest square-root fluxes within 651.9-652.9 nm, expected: 3.82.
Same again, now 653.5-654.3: 3.79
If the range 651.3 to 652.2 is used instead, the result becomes 3.75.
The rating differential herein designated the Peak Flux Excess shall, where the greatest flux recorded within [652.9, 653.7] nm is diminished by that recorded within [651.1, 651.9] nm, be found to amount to 4.8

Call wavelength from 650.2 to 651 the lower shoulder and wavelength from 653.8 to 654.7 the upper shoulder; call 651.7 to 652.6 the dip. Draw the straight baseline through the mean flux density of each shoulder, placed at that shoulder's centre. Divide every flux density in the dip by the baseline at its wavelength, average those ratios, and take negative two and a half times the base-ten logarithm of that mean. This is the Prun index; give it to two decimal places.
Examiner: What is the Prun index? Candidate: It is -0.10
